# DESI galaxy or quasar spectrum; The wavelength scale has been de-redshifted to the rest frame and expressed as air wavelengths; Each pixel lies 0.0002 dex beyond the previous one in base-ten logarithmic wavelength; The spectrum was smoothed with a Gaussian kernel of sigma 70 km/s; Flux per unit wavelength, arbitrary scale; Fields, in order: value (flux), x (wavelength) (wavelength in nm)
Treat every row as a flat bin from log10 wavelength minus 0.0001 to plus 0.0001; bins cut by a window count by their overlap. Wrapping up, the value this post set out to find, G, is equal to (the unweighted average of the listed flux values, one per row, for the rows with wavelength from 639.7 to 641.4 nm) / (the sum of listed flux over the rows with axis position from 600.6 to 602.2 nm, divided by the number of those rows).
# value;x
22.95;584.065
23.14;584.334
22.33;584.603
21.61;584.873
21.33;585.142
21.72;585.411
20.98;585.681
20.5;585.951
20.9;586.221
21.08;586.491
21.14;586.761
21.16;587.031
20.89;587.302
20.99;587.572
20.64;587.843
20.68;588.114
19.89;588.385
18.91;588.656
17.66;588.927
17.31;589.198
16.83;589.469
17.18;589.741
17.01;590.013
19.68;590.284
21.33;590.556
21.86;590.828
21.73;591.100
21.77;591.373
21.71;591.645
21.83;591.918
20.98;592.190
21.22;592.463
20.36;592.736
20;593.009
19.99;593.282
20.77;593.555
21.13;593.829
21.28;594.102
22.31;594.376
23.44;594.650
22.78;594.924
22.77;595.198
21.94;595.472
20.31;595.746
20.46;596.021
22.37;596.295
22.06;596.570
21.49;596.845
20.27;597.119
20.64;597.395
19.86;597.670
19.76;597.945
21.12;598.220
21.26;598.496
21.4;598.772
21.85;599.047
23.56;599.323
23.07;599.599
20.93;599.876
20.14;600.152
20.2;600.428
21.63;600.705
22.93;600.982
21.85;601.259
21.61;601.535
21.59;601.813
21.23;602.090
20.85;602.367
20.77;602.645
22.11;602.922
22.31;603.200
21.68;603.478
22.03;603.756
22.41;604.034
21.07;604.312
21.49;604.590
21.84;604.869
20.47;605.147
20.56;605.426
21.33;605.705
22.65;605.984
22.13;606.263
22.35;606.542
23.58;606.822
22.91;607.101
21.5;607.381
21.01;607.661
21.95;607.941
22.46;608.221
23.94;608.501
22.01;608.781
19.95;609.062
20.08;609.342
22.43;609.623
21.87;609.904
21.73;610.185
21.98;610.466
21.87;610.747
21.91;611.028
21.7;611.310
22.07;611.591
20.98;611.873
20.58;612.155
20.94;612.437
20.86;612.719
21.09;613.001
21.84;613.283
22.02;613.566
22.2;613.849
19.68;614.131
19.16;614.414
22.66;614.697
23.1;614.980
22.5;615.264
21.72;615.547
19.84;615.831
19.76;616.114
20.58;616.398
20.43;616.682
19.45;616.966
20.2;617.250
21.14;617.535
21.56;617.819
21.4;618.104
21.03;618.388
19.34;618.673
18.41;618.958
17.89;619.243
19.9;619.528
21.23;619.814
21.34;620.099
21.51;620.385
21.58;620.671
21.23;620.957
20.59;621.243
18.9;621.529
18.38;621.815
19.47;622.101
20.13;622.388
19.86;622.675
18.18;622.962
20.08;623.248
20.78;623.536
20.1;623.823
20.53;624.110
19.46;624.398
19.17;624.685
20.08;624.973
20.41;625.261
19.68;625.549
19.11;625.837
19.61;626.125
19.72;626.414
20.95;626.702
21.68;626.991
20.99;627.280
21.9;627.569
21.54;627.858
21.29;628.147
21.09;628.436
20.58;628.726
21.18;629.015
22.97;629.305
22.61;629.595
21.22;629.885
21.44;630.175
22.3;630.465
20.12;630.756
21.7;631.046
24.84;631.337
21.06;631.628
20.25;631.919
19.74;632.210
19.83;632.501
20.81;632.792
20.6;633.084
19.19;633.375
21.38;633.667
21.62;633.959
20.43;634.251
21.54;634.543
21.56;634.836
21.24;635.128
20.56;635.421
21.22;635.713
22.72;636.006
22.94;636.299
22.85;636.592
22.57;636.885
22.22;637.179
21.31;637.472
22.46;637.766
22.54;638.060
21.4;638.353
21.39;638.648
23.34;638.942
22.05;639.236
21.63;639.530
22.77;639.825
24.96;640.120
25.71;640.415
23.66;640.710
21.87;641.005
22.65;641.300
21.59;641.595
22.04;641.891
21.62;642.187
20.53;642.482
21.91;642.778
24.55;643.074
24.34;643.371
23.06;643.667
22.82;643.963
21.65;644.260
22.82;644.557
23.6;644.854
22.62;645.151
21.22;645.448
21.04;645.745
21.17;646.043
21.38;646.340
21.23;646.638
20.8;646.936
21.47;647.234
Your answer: 1.08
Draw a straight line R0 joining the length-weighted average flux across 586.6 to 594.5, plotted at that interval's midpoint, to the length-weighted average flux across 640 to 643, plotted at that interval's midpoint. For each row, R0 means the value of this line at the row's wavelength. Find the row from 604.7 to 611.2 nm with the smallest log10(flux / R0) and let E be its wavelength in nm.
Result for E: 609.062 nm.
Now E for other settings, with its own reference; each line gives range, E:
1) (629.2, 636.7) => 633.375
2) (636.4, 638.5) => 637.472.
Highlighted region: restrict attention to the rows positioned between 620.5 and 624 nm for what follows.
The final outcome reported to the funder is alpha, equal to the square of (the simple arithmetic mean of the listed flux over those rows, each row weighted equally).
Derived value 398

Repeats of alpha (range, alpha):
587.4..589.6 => 365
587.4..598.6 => 425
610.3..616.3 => 456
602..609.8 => 473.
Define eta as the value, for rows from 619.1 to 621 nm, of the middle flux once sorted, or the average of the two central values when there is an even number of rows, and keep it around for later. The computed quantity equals 21.2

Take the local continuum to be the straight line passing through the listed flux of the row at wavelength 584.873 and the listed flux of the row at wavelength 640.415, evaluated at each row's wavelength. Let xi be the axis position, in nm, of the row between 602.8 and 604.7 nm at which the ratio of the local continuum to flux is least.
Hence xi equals 604.034 nm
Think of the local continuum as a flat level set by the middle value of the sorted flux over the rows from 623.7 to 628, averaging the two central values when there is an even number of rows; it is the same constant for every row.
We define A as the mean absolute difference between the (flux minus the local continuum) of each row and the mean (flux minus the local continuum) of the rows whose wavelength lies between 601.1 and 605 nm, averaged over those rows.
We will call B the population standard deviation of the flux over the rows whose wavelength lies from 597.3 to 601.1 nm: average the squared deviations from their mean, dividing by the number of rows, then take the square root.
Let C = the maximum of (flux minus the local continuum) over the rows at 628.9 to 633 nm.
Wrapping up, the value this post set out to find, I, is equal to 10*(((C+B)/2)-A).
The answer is 25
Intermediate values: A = 0.40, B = 1.16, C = 4.7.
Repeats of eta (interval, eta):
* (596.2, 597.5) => 21.5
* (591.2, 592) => 21.8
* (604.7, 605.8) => 20.9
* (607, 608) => 21.7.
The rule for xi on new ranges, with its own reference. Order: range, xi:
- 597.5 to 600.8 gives 599.323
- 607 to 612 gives 608.501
